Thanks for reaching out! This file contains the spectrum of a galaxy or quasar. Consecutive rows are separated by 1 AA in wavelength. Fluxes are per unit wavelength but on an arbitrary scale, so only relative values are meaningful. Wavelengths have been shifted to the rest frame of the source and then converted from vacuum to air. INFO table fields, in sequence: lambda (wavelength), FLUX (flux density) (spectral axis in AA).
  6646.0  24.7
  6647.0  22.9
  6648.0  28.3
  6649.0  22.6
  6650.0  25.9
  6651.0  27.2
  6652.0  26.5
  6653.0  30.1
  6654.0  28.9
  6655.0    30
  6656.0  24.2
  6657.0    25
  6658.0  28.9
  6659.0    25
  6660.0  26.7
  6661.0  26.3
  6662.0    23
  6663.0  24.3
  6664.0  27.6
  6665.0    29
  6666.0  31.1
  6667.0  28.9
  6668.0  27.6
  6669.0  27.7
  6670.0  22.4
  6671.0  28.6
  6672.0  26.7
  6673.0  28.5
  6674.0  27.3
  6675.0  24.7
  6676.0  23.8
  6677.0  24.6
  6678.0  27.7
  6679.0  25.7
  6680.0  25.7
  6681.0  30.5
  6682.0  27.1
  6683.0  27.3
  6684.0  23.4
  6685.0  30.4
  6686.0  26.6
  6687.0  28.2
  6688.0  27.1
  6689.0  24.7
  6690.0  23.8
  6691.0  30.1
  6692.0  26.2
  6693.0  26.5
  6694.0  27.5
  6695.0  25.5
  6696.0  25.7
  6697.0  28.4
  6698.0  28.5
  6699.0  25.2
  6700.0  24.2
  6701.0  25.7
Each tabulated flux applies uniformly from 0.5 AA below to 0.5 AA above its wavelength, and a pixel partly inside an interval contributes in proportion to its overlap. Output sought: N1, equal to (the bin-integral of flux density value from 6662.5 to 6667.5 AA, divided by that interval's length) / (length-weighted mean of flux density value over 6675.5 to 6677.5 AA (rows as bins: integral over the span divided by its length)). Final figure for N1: 1.16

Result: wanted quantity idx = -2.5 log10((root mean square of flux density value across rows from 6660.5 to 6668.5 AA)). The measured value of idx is -3.59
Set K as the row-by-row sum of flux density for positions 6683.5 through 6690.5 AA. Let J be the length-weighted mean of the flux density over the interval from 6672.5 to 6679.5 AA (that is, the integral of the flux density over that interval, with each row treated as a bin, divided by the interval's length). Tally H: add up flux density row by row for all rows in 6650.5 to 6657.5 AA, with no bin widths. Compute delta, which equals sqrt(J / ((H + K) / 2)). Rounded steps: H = 192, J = 26.0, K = 184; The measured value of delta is 0.372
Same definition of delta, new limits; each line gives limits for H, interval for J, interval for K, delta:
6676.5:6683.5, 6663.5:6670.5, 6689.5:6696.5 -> 0.385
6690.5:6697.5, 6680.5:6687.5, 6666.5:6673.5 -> 0.381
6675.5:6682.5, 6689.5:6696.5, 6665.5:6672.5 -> 0.374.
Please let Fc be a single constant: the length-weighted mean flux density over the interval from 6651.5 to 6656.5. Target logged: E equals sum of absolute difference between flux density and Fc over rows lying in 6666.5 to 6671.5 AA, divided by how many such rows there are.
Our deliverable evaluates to 1.5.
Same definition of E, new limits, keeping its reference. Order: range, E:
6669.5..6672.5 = 2.5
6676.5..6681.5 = 2.1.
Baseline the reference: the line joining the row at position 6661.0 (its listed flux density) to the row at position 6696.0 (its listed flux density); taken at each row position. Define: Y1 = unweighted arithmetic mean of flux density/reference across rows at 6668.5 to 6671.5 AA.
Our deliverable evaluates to 1.00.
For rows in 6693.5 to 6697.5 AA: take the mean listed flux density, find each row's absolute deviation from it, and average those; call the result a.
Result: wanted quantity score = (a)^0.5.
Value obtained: 1.08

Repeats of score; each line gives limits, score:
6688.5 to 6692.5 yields 1.40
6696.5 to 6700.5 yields 1.37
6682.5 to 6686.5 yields 1.39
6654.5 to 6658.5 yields 1.56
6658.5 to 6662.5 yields 1.12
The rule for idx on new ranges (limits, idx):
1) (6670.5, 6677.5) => -3.55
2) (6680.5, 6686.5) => -3.60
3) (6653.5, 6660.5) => -3.58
